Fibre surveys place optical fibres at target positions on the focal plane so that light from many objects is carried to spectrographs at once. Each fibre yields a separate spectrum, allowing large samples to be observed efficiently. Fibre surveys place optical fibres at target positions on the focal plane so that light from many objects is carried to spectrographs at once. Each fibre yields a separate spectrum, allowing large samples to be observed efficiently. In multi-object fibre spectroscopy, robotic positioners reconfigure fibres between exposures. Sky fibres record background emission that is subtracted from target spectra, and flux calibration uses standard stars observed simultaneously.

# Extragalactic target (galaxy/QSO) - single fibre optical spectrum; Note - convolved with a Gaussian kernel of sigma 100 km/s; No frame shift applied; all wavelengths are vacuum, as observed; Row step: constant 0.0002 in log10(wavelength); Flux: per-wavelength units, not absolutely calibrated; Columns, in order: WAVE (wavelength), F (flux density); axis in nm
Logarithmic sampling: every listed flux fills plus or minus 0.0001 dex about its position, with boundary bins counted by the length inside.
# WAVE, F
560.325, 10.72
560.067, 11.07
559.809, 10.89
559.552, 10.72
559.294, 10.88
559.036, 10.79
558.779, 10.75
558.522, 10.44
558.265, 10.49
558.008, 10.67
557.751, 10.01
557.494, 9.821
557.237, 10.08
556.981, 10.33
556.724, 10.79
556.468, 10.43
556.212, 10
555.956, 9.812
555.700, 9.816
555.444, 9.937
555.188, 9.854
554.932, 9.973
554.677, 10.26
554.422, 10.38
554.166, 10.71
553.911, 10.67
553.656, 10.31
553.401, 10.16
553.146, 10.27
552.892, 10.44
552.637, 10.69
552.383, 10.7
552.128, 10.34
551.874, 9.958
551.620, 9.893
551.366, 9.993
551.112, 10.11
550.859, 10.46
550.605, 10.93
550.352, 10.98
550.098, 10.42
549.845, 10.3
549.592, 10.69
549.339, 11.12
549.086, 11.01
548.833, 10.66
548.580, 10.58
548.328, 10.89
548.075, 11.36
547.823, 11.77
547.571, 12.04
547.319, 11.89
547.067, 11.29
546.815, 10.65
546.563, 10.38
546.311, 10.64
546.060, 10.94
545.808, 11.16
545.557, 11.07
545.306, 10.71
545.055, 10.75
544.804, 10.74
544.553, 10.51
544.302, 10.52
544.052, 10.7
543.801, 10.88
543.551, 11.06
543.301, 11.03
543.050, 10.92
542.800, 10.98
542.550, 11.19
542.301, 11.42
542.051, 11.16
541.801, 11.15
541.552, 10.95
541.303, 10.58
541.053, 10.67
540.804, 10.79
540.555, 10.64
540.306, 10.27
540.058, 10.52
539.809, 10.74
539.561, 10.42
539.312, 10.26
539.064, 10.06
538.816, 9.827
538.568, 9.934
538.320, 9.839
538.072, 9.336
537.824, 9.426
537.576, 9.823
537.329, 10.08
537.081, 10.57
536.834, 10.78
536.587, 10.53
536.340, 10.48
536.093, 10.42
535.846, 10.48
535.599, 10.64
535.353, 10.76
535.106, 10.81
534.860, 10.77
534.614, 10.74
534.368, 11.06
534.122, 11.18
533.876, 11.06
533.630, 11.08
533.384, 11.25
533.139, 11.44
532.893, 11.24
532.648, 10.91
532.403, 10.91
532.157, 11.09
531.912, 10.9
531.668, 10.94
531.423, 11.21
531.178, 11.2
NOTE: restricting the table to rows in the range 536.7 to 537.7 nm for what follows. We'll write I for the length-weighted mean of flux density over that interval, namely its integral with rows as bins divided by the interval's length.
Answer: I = 10.32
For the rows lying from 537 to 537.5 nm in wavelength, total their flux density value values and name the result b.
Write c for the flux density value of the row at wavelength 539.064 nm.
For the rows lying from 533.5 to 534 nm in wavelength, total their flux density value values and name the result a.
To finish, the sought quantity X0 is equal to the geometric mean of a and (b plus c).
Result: 26.1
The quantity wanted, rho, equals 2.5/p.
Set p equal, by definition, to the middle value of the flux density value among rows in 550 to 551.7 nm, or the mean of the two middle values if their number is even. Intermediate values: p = 10.4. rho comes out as 0.240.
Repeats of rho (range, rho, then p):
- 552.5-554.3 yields 0.239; 10.4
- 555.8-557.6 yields 0.248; 10.1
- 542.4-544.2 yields 0.228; 11.0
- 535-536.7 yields 0.237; 10.5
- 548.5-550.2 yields 0.235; 10.7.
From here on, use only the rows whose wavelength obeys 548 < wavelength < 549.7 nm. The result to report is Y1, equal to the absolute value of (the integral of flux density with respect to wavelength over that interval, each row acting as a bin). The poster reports 18.5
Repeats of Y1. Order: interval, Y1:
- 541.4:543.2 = 20.0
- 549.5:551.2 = 18.0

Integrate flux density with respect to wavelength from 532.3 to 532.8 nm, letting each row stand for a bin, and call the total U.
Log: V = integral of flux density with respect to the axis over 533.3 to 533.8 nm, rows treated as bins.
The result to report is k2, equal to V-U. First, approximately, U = 5.47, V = 5.6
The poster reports 0.1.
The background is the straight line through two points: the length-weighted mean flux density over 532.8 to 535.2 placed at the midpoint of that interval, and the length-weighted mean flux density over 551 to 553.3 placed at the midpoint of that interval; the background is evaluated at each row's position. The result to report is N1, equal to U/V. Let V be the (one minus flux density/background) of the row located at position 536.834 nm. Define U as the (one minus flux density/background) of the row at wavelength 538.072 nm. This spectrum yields 9.7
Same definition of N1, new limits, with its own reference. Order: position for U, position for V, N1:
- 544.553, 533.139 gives -0.3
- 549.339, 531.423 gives 24.7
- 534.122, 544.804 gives 0.8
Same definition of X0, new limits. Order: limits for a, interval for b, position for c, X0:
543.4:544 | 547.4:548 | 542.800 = 27.6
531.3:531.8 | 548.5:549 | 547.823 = 27.0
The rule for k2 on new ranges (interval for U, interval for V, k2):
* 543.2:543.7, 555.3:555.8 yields -0.6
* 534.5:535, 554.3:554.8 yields -0.2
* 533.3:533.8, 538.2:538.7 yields -0.6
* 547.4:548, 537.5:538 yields -2.3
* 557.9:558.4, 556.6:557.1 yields 0.0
